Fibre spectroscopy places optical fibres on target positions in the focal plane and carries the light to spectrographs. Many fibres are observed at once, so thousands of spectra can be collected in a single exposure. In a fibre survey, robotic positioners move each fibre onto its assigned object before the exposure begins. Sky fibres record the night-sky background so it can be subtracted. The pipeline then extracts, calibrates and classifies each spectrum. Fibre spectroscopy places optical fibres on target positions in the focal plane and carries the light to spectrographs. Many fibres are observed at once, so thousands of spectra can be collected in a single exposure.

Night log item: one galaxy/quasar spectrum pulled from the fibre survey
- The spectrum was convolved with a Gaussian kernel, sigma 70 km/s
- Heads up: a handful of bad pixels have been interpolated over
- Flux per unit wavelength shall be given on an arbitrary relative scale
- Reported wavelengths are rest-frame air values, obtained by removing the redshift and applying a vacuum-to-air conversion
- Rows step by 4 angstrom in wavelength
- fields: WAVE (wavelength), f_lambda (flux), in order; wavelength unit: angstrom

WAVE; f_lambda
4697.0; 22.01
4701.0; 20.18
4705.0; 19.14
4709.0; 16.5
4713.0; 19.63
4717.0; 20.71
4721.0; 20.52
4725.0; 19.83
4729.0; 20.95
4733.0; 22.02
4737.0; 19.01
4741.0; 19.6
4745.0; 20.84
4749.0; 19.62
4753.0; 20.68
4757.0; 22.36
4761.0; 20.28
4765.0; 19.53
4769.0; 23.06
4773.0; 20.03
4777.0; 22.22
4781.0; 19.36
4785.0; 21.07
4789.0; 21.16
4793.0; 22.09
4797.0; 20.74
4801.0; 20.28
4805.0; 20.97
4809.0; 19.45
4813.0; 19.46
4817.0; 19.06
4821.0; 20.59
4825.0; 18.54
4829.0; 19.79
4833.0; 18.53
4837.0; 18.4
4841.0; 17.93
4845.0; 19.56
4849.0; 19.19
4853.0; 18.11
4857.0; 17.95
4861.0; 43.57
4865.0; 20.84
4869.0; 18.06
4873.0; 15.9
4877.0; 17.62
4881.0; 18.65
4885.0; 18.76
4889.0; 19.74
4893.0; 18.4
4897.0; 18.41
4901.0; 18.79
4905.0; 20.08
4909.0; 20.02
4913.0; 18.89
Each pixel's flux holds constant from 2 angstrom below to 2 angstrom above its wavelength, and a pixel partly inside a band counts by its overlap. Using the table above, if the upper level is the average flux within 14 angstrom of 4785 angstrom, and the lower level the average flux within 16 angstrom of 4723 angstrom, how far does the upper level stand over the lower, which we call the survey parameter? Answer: 1.1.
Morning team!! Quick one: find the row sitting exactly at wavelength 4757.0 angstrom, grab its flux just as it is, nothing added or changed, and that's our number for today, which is 22.36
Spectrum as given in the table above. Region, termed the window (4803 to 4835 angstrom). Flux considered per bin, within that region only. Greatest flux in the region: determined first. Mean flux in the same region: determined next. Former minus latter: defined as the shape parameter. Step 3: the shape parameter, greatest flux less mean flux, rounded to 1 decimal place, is 1.4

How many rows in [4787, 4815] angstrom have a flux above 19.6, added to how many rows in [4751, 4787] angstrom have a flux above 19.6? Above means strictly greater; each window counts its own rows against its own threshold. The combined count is 12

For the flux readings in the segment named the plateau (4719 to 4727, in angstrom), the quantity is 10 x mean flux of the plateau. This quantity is 202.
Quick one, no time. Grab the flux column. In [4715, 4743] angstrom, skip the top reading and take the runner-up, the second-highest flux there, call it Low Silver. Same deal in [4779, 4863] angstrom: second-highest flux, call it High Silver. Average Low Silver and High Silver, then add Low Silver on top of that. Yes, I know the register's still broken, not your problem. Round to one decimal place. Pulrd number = 42.5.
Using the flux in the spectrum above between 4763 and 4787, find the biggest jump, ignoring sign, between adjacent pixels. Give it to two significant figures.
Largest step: 3.5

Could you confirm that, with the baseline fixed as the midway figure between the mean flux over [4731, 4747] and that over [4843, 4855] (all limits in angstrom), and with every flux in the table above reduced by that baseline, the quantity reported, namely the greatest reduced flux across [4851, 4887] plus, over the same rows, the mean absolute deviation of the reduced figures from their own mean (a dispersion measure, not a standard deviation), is 29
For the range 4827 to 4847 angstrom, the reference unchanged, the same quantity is 1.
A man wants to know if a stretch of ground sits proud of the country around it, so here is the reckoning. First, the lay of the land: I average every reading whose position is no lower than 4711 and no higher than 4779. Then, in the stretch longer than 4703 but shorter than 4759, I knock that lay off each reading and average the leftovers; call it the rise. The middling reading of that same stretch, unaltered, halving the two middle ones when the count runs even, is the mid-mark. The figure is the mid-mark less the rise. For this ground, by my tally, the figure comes 20.7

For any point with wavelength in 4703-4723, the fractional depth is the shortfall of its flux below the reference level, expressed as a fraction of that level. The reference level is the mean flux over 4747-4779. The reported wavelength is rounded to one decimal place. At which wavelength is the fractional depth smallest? 4717.0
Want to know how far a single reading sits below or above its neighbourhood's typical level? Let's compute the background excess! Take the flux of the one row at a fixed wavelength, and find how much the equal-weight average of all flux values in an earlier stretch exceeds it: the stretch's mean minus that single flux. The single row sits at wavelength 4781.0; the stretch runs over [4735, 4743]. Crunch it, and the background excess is -0.1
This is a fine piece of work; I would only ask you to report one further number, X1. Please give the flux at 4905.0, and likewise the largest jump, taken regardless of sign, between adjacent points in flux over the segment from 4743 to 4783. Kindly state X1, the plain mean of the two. 11.8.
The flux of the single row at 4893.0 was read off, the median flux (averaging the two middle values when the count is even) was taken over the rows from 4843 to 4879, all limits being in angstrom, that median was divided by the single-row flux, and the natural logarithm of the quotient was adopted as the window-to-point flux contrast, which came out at -0.016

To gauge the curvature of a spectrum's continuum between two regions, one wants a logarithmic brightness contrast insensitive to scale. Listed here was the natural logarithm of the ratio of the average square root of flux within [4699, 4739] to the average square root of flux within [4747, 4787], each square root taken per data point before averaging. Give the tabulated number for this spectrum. -0.024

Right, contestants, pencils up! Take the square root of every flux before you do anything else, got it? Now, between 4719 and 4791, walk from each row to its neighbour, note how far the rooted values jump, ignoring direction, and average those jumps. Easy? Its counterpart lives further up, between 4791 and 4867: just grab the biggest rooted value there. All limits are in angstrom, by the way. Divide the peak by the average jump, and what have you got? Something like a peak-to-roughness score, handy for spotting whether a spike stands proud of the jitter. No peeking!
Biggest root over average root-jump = 36.7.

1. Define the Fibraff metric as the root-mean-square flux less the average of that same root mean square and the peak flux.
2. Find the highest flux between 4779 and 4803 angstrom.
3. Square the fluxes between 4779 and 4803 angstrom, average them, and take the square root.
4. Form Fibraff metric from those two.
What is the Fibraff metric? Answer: -0.64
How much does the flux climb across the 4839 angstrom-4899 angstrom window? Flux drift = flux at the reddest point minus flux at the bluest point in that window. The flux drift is 0.5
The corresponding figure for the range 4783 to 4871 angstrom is -3.0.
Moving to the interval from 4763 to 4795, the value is 2.6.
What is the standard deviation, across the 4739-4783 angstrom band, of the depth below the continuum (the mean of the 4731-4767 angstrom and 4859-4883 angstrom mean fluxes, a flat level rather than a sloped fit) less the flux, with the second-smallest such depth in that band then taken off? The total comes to 2.2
